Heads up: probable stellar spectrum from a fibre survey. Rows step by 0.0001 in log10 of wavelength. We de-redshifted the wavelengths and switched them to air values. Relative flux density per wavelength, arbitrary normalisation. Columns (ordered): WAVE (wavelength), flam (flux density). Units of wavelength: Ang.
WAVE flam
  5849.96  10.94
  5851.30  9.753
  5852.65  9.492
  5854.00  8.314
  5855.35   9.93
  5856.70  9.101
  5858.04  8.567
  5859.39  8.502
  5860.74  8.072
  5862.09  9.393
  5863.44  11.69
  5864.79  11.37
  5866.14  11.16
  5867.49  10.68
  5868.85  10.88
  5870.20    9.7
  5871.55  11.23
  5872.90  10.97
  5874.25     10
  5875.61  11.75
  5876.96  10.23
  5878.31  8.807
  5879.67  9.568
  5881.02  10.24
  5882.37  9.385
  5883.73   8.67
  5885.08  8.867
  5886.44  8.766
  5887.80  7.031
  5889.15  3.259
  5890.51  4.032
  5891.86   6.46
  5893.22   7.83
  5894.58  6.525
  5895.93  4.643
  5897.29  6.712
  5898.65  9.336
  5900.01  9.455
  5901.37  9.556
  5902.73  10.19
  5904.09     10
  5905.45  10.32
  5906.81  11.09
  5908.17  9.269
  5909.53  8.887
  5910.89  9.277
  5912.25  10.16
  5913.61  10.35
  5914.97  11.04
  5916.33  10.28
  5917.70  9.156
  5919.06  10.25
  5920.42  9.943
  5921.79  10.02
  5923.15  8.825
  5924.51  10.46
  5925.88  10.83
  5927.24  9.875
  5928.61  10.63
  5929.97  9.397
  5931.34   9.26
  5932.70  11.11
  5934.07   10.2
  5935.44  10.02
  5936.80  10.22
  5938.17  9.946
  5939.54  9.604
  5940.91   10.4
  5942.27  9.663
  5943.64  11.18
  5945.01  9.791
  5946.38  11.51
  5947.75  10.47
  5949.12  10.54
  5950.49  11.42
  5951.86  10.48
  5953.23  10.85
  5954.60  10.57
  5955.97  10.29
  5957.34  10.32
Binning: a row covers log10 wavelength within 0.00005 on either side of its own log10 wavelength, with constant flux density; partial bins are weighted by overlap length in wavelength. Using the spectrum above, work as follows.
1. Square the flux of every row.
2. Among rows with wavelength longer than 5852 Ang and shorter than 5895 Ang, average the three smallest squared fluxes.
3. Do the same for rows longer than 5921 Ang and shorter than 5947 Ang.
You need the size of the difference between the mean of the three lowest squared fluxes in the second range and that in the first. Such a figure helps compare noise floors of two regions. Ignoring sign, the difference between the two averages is 61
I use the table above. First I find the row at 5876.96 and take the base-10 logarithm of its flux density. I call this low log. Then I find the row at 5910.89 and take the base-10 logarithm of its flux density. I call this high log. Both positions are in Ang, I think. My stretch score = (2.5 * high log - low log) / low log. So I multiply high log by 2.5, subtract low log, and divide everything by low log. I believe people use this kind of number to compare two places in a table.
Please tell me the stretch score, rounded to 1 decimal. 1.4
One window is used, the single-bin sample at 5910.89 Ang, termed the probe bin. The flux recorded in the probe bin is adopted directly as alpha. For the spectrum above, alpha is 9.277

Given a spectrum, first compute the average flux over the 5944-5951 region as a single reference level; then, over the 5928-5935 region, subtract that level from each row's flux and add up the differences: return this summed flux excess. -3.13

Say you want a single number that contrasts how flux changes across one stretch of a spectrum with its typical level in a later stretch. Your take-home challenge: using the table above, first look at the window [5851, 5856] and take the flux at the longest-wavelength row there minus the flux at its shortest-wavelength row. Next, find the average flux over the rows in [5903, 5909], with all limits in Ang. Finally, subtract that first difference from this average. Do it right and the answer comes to 10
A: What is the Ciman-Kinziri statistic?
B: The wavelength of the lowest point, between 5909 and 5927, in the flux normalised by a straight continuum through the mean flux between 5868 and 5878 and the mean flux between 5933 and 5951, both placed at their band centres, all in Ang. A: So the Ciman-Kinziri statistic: 5923.15 Ang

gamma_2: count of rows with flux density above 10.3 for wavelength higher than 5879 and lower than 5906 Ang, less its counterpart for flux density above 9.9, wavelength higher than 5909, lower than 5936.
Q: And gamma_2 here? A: -12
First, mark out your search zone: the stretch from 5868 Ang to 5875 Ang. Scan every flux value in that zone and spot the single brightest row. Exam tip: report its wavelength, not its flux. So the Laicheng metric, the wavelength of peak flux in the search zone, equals 5871.55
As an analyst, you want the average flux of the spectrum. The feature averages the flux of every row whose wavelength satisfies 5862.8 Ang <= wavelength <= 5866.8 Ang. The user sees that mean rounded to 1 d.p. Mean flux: 11.4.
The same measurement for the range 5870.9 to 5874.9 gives 10.7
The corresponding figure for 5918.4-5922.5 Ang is 10.1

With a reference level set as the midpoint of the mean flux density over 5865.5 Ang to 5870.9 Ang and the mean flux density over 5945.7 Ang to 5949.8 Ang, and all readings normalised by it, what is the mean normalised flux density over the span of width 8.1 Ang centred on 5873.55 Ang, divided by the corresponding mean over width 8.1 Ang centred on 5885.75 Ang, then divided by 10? 0.139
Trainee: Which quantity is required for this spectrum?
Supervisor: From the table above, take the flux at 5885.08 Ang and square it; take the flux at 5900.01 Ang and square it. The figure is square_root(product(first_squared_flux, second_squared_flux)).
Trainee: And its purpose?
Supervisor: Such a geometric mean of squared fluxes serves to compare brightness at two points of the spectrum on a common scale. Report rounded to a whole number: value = 84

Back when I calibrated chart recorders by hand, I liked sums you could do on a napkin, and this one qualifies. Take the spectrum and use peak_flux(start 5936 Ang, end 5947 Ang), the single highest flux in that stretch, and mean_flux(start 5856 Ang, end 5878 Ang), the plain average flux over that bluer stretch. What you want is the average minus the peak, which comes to -1.3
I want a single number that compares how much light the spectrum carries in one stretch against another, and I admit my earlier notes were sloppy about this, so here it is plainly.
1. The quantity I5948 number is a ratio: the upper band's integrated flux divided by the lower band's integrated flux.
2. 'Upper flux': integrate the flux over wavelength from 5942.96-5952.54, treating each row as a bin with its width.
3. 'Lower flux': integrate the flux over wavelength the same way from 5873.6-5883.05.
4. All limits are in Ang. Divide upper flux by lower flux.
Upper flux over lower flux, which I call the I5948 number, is 1.09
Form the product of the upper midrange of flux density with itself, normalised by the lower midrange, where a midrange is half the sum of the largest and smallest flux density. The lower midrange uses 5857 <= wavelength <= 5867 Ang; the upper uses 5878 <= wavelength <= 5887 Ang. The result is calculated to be 9.0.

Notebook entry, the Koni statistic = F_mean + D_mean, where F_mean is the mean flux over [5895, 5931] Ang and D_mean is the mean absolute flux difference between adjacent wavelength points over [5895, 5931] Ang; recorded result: 10.4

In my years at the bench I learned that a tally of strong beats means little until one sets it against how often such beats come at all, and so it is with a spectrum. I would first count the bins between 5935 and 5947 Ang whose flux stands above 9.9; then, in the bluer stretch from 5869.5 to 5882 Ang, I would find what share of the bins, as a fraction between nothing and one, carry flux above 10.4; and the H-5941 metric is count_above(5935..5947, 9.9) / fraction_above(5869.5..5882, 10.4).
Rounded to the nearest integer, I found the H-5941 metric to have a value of 18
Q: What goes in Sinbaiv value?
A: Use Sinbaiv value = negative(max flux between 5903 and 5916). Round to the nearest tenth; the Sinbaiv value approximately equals -11.1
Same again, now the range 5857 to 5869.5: -11.7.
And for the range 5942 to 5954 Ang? -11.5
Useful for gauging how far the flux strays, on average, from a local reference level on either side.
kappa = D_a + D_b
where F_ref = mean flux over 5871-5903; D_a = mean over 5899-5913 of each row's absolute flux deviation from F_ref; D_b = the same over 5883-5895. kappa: 3.19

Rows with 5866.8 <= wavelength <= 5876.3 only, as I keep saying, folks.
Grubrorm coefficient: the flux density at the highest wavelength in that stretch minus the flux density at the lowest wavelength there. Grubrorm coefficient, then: 1.07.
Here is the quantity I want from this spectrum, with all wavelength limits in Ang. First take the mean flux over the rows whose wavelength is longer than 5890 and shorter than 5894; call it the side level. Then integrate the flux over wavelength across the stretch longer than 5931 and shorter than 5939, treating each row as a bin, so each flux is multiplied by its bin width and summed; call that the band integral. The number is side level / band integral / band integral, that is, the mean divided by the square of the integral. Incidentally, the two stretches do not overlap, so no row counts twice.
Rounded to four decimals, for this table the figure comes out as 0.0009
